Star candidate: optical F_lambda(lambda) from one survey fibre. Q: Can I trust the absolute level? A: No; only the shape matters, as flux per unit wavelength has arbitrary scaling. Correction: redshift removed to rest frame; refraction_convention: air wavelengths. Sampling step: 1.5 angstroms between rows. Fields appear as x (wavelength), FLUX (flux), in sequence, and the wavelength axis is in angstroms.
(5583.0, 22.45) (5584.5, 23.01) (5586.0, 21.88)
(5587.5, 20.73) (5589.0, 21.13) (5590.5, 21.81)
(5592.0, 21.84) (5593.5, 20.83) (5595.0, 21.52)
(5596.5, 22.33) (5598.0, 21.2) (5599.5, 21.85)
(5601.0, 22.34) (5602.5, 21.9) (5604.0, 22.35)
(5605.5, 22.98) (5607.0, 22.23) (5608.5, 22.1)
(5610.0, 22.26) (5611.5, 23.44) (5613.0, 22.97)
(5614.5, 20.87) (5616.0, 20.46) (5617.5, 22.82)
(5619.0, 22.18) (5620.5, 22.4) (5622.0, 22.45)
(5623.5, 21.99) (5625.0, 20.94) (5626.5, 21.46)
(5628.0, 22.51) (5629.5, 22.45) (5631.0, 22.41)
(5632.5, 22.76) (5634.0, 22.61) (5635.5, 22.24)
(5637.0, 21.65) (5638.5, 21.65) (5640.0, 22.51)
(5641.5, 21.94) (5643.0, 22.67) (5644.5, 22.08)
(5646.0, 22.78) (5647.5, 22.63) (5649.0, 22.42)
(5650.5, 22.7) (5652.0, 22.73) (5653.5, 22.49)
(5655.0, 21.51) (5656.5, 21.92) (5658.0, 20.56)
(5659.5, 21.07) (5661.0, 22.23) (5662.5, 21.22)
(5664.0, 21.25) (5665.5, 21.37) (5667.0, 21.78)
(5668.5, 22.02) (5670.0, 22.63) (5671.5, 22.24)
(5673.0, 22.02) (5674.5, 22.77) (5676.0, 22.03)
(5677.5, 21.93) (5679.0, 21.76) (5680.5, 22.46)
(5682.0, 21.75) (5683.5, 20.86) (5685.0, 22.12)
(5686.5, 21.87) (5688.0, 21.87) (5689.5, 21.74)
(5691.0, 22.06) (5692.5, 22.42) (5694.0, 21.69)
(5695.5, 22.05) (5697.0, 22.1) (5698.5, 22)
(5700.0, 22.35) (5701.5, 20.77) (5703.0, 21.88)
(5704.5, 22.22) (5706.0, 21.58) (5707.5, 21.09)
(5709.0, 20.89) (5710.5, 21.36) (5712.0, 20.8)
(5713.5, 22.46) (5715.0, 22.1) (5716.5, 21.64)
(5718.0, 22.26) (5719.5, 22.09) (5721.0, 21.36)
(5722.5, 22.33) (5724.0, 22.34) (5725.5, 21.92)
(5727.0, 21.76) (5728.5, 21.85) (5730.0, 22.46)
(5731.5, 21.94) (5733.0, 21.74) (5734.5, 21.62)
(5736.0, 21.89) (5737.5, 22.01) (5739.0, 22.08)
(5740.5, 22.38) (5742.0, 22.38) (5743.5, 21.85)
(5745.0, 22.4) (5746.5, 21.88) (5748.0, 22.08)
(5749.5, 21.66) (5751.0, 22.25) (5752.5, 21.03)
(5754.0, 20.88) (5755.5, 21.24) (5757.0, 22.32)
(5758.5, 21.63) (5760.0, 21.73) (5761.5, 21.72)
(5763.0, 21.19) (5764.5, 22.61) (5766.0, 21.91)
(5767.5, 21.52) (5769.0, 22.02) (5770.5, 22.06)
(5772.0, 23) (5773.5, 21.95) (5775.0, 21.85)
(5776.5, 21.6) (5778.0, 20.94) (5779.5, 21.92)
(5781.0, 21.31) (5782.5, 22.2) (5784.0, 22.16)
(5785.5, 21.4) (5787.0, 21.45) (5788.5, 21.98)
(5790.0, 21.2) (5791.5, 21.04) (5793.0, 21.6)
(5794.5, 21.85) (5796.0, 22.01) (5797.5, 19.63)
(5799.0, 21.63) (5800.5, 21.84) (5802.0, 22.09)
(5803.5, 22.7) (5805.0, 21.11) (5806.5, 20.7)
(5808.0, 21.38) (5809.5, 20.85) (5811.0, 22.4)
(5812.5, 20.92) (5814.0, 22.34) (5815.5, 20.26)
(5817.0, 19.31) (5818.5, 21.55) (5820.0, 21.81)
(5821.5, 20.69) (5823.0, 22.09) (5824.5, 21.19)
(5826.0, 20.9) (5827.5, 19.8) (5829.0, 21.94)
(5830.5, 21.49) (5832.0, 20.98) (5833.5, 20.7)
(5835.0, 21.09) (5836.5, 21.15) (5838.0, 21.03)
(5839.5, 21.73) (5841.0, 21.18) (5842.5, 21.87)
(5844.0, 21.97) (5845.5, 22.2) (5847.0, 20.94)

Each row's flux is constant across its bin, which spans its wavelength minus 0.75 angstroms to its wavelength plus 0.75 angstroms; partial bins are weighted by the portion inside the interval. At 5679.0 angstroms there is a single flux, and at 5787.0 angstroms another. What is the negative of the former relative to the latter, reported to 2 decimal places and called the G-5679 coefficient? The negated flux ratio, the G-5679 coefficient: -1.01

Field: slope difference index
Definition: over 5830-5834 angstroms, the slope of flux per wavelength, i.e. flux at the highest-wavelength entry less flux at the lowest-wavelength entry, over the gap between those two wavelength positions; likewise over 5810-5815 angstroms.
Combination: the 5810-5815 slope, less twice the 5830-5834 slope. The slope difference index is 0.51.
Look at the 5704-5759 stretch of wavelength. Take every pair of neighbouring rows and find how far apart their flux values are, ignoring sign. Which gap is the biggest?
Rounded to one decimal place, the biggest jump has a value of 1.7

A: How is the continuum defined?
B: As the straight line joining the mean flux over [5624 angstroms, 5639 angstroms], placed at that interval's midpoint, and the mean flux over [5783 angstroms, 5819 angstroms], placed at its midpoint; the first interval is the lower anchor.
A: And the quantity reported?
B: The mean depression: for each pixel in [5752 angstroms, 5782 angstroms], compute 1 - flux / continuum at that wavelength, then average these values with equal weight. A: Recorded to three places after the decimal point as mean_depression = -0.009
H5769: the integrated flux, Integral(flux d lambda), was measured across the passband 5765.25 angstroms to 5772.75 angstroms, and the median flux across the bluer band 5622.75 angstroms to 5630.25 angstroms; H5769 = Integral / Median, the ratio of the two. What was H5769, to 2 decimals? 7.54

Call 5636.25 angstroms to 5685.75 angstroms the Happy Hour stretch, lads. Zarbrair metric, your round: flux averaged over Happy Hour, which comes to 22.0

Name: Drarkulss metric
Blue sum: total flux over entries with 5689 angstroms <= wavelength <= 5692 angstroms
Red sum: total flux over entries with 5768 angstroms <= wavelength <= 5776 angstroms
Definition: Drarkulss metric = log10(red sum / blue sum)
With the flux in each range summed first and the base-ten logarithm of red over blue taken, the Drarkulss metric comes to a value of 0.40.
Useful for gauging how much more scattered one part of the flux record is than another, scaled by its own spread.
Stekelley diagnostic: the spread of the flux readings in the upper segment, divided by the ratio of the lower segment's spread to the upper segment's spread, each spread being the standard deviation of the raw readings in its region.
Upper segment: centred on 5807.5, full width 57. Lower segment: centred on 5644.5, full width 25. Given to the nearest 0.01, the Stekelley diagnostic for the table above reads 1.36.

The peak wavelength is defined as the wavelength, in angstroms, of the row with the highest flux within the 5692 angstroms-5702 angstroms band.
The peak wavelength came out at 5692.5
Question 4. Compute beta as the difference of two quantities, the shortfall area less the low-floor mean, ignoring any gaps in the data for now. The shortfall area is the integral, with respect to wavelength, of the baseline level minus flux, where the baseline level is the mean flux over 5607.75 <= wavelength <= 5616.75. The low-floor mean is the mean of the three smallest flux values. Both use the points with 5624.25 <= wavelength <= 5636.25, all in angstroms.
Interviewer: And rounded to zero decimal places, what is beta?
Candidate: -23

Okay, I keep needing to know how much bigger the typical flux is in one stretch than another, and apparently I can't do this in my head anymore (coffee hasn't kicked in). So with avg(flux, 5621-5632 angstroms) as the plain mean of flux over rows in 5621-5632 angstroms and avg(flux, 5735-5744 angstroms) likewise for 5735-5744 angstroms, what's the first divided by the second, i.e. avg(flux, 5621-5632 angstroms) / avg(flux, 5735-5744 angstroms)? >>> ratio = 1.00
